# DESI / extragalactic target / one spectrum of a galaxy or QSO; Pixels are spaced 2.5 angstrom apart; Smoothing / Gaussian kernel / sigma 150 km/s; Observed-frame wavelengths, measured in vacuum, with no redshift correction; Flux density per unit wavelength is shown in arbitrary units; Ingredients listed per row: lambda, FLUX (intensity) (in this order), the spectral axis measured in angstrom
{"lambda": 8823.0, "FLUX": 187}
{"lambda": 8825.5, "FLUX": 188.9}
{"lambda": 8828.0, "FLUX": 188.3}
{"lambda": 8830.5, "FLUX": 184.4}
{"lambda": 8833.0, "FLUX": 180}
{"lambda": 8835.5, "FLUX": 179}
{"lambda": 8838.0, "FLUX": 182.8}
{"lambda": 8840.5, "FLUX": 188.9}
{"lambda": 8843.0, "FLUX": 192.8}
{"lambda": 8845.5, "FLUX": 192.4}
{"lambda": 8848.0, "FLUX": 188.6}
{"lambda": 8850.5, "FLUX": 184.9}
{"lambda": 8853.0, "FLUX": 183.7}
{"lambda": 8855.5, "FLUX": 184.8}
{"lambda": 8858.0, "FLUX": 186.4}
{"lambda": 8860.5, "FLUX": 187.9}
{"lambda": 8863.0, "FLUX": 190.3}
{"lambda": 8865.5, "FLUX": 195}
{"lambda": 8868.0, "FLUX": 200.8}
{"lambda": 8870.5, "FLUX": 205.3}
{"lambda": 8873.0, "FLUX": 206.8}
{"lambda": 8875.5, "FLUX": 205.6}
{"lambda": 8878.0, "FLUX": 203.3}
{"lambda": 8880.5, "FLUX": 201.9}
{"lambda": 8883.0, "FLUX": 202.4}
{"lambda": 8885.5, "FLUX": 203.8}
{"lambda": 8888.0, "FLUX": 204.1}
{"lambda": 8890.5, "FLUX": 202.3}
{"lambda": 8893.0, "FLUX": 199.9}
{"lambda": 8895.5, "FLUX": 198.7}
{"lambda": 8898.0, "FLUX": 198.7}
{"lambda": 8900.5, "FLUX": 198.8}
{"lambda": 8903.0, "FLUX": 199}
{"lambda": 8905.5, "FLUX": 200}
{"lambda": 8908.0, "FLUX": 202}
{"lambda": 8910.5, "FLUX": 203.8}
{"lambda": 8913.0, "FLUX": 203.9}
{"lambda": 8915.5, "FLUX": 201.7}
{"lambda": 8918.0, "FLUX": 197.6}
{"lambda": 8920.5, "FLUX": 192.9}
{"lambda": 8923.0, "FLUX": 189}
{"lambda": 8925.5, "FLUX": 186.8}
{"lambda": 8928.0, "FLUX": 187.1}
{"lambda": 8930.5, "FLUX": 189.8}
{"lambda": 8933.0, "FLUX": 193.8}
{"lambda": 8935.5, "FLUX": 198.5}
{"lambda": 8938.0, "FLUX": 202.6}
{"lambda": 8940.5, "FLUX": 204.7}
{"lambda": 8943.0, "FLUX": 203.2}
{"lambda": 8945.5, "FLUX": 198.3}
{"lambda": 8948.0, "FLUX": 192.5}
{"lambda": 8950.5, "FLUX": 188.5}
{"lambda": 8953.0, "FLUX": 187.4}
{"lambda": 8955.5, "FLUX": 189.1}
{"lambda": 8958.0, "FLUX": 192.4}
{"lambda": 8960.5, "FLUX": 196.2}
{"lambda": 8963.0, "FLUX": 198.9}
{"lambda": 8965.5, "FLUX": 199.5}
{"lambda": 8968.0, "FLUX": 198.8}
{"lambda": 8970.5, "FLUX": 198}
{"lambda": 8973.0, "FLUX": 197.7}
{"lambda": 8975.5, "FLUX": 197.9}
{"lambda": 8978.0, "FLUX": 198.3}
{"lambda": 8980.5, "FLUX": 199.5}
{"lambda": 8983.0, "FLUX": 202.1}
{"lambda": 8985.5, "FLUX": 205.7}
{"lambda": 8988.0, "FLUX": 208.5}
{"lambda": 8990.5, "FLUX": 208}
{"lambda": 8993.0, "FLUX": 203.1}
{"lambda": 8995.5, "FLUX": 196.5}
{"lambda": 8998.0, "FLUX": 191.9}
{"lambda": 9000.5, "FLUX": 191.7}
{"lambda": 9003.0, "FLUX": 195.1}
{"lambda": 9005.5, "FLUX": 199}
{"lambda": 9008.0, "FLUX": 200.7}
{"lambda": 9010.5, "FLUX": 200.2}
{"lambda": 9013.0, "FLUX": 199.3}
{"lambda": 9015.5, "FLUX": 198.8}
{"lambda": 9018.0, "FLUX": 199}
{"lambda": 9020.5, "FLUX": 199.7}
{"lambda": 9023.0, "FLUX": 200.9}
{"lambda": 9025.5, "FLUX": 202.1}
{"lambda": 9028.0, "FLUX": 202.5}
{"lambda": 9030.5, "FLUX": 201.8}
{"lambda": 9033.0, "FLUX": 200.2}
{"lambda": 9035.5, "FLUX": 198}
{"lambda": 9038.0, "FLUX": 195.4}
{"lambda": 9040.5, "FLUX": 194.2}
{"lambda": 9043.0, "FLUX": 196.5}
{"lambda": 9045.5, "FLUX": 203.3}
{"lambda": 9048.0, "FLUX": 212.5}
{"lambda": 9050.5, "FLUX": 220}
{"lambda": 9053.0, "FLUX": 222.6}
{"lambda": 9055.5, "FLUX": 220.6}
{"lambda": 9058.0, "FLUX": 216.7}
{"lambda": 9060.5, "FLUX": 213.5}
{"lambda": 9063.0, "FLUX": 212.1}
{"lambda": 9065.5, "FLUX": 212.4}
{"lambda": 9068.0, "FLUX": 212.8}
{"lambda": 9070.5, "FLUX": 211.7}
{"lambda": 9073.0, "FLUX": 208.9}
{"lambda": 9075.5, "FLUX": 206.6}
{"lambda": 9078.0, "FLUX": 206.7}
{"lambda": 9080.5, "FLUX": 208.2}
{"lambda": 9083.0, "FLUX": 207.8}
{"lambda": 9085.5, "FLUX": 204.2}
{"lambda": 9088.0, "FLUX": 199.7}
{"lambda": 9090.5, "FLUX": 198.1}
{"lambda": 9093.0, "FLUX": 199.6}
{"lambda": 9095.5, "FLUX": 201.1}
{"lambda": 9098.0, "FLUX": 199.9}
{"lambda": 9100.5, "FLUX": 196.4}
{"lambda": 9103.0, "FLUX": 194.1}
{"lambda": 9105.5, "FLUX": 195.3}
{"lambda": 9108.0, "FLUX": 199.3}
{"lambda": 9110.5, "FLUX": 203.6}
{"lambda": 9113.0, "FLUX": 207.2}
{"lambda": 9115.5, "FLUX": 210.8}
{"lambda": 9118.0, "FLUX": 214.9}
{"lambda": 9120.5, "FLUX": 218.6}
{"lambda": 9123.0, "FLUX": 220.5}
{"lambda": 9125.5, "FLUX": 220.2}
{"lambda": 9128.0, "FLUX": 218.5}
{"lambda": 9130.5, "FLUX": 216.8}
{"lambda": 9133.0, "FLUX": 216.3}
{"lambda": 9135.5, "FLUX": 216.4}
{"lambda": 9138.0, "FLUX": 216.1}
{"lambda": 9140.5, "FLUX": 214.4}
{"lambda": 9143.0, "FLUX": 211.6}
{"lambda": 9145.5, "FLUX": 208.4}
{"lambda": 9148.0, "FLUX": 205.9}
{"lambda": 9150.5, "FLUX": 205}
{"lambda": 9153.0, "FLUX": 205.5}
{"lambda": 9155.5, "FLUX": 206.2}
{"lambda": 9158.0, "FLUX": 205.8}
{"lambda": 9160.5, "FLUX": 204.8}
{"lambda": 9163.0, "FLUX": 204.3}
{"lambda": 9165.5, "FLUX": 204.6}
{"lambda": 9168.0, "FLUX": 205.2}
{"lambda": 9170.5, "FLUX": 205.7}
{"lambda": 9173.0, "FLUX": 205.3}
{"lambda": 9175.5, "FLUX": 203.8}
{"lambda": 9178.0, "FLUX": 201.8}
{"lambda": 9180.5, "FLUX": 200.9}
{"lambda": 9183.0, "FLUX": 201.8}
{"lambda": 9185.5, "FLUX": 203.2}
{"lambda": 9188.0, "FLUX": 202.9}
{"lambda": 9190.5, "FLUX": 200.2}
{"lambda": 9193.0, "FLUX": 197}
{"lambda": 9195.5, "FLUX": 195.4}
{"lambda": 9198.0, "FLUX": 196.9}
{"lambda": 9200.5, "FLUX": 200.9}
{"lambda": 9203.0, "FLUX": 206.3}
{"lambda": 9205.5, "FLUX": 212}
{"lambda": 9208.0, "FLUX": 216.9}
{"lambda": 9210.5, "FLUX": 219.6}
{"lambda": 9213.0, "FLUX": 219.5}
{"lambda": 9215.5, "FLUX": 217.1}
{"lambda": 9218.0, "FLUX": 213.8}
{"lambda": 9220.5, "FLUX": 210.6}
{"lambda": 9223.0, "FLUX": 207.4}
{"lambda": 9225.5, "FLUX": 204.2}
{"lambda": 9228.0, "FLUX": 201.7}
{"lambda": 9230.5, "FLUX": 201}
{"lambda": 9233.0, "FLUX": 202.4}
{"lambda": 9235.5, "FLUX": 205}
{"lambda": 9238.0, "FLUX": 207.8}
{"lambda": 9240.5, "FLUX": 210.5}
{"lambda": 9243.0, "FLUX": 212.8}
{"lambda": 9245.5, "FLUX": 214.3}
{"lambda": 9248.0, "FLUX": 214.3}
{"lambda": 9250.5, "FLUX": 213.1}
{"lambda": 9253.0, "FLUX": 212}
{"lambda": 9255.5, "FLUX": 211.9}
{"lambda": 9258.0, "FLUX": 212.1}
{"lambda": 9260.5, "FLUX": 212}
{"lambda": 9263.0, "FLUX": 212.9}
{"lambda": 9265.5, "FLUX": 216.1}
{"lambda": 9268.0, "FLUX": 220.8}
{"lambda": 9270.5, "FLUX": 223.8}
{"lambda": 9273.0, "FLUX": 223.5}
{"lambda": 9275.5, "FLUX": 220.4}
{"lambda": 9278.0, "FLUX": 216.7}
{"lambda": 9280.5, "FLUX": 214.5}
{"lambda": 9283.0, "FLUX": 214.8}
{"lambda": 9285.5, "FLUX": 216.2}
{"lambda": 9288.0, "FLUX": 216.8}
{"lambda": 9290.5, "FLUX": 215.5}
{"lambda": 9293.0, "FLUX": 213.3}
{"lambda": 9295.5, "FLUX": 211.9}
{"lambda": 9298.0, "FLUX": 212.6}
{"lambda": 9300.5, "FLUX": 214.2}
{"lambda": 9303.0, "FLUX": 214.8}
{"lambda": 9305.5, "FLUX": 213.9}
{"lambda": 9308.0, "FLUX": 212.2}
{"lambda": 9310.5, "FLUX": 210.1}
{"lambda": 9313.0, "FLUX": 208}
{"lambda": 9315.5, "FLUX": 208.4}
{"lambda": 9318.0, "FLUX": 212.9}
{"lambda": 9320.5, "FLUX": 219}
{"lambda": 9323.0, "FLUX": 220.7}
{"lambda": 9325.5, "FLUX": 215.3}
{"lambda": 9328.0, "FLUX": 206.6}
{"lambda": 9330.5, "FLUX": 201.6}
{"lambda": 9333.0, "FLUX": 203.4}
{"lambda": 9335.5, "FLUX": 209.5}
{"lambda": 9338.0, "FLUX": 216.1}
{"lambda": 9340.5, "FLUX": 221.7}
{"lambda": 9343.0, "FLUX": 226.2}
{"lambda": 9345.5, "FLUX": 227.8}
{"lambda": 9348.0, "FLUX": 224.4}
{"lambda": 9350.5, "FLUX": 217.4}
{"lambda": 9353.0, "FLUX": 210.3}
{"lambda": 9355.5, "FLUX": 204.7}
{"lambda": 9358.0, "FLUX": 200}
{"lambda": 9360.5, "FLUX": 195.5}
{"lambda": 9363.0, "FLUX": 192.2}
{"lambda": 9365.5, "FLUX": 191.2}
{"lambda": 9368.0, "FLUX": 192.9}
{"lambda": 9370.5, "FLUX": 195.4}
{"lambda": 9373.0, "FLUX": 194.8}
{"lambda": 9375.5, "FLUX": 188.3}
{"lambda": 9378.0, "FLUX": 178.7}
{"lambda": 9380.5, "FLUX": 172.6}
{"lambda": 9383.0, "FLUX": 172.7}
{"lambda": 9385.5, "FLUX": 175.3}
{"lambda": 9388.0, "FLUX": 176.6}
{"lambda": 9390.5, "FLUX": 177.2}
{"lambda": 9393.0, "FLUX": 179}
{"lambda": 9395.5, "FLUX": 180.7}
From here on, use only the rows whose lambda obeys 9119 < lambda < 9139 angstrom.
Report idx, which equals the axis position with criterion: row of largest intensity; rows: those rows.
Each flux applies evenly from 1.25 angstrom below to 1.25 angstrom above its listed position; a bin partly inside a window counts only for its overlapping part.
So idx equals 9123.0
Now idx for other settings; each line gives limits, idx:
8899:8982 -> 8940.5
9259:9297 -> 9270.5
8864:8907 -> 8873.0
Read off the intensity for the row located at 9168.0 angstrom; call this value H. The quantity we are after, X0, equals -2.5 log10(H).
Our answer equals -5.78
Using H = 205.2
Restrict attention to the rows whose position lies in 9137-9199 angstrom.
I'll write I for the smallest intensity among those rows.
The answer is 195.4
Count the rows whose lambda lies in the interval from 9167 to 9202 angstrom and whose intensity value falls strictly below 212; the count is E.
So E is 14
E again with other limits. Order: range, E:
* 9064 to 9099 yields 12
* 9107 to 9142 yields 4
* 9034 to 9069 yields 5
